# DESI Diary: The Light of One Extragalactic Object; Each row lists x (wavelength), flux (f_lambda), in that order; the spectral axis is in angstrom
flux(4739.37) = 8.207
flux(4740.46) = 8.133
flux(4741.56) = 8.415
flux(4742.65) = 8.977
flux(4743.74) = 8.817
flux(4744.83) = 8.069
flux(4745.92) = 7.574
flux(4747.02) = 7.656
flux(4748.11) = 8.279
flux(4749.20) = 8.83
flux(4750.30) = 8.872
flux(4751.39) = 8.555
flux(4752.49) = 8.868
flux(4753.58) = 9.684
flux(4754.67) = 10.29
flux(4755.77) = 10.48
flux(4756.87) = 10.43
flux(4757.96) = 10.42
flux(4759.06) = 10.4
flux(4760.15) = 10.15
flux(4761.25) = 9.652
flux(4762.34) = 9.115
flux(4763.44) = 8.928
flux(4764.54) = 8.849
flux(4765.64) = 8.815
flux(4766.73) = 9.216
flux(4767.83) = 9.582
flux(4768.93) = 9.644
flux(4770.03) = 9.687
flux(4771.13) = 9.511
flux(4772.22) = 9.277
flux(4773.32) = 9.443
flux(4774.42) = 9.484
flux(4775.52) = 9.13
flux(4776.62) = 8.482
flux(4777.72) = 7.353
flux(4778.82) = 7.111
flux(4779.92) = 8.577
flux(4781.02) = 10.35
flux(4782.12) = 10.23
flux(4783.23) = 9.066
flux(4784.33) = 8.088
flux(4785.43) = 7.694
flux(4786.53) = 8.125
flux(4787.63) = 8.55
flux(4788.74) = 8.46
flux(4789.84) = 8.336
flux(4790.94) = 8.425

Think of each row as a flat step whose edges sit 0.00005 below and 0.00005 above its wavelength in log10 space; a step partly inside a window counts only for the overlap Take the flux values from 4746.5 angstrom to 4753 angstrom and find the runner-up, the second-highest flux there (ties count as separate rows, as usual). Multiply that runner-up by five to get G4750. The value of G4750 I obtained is 44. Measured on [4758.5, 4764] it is 51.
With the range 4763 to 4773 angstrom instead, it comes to 48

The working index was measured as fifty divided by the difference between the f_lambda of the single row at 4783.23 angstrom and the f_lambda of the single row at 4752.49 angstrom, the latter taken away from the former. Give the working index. 253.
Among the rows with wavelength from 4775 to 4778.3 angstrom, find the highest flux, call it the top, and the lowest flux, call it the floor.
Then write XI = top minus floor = 1.78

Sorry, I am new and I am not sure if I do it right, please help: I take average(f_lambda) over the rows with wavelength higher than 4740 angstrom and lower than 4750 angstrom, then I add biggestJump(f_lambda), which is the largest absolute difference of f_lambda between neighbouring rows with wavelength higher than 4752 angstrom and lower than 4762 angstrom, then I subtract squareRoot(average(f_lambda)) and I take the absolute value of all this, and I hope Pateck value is 6.2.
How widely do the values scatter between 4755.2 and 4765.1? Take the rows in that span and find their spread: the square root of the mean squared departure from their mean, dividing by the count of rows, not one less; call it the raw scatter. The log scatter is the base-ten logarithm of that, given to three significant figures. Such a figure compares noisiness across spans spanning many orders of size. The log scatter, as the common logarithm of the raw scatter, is -0.183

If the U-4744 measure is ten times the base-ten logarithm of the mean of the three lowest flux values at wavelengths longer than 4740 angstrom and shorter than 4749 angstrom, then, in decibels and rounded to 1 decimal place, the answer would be 8.9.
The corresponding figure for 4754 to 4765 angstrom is 9.5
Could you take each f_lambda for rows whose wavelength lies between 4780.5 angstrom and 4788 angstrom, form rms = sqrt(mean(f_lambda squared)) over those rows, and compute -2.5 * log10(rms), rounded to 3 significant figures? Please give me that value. -2.38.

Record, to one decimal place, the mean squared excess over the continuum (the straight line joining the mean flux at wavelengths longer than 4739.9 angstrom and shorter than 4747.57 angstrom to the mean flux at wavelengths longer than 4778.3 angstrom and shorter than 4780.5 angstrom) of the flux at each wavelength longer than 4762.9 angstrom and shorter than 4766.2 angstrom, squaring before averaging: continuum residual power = 0.7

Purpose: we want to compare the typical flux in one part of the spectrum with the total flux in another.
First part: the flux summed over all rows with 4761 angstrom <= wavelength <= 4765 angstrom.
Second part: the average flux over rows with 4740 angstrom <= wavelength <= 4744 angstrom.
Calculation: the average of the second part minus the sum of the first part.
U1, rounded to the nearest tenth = -28.0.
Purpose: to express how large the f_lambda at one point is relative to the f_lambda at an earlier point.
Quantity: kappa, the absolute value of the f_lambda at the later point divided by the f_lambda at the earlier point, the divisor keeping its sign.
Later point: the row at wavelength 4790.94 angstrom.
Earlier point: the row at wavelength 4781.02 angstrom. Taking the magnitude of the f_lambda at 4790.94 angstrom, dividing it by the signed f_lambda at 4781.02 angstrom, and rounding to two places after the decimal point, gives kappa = 0.81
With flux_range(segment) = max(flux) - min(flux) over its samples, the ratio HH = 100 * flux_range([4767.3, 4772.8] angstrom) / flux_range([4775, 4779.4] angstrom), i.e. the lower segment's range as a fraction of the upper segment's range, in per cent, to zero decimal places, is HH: 20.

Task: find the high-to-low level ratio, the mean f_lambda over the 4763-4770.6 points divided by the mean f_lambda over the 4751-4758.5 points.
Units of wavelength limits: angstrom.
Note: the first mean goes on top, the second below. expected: 0.94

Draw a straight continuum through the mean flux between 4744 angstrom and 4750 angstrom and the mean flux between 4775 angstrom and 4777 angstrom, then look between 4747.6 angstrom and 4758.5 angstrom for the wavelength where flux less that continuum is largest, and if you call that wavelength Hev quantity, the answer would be 4755.77 angstrom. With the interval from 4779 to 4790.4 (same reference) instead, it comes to 4781.02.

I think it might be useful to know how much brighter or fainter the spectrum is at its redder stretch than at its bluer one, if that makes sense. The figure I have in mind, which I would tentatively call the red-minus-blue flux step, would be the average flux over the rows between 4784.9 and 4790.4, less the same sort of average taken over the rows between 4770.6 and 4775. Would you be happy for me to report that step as -1.20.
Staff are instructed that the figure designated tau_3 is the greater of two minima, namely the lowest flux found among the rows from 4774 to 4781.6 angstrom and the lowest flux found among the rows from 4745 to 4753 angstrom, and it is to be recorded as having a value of 7.57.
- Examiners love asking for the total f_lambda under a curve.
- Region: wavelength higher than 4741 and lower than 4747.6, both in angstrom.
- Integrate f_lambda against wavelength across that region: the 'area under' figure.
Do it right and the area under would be 54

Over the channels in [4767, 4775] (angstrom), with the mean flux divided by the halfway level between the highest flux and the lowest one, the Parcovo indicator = 1.00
